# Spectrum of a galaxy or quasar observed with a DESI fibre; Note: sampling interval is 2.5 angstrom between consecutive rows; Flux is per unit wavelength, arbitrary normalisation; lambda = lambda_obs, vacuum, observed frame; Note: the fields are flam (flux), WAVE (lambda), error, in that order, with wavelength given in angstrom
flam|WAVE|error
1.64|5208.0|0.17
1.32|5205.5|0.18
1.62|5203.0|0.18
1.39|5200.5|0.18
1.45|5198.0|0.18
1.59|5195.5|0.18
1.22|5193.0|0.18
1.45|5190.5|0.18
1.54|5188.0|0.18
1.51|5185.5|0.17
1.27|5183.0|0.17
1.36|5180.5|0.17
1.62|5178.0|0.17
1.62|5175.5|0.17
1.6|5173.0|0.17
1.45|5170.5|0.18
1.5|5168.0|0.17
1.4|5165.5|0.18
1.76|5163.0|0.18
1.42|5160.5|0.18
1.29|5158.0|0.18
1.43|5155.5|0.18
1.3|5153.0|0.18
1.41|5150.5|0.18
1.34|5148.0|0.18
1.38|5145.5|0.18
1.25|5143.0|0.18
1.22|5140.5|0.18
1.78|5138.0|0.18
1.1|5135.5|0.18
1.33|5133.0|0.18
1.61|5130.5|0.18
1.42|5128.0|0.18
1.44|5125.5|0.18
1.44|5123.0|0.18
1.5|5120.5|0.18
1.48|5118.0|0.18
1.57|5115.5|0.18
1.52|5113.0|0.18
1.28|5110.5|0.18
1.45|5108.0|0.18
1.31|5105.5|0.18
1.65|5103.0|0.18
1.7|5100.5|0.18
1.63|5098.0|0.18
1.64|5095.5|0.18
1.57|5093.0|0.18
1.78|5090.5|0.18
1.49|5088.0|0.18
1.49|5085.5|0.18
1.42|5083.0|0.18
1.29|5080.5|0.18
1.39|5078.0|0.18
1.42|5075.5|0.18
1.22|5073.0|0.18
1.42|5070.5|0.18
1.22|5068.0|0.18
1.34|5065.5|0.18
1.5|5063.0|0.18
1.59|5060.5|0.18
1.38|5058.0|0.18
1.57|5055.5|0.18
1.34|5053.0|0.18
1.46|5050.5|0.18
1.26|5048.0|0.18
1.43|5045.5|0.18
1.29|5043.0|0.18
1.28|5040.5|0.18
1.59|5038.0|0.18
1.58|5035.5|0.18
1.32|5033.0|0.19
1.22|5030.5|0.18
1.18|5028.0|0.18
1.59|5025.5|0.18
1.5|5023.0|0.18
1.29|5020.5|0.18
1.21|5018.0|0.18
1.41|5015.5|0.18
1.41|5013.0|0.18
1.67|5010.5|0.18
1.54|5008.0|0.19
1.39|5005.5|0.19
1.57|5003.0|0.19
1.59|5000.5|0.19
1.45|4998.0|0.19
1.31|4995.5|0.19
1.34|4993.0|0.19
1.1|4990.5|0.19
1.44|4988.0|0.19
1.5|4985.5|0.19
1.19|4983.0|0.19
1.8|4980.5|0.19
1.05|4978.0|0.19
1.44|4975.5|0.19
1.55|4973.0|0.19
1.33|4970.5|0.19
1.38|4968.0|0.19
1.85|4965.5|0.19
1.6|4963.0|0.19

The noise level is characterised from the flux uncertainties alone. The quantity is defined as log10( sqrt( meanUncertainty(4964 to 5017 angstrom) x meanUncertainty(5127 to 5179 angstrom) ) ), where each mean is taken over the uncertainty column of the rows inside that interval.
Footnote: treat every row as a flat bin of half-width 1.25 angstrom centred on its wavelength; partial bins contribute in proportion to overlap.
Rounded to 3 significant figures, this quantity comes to -0.737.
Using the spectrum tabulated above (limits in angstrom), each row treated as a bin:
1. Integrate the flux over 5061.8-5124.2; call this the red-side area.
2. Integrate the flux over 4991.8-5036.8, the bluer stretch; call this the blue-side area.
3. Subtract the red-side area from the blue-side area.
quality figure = -28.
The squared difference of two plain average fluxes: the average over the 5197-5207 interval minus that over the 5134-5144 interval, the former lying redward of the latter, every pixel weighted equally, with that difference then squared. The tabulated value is 0.012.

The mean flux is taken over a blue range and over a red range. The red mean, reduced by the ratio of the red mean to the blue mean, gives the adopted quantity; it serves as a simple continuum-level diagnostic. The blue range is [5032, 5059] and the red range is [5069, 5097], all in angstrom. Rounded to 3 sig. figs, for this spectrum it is 0.426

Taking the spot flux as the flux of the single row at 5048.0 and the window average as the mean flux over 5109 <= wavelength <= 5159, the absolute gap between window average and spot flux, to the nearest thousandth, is 0.145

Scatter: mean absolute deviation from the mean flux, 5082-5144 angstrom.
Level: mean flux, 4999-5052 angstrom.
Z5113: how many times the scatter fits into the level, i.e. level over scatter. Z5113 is 10.7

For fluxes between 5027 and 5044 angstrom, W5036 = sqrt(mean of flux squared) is 1.360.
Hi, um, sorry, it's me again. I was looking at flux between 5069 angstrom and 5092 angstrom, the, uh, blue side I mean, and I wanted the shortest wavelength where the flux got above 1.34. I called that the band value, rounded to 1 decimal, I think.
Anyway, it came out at 5070.5 angstrom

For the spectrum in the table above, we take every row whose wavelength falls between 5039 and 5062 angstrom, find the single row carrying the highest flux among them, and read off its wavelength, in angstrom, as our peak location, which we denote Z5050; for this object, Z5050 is 5060.5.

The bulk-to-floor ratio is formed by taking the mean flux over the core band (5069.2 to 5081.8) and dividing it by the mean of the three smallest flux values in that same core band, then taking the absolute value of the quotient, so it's 1.04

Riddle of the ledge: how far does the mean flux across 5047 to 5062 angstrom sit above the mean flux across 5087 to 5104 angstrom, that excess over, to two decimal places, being -0.20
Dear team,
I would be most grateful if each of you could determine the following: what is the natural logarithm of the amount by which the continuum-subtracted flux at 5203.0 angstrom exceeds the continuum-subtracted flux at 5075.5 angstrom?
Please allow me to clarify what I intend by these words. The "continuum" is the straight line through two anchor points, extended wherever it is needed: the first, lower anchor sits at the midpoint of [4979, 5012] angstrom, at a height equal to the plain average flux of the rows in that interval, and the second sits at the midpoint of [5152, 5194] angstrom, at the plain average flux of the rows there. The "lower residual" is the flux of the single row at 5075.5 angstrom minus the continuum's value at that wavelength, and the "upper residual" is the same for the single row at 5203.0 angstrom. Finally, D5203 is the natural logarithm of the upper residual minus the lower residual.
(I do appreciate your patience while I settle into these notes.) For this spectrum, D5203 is -1.6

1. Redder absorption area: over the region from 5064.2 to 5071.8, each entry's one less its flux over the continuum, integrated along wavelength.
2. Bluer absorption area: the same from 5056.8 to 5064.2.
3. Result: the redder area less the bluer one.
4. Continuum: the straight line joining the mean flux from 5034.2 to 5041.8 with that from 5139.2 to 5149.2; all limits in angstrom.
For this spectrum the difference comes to 0.8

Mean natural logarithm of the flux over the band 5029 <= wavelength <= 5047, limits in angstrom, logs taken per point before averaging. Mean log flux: 0.32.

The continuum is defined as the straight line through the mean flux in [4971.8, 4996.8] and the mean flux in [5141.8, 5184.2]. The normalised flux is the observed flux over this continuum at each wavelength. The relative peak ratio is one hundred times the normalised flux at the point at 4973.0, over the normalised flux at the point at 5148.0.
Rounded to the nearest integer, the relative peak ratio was 121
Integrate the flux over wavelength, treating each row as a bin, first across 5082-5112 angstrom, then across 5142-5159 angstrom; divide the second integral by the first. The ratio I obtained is 0.5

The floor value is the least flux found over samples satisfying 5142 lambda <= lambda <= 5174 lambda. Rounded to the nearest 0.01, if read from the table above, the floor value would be 1.25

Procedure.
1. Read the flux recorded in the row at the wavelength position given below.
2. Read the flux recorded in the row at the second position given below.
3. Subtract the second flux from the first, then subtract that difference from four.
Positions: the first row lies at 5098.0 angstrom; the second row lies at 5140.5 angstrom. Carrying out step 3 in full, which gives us 3.59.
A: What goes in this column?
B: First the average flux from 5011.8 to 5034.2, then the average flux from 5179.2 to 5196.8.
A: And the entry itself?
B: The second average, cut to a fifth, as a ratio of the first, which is 0.211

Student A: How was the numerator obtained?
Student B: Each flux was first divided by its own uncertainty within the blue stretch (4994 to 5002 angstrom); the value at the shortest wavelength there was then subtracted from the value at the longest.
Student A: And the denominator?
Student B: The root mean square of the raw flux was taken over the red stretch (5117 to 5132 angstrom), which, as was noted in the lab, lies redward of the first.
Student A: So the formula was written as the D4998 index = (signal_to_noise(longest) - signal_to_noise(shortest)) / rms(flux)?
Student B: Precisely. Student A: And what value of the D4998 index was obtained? 0.99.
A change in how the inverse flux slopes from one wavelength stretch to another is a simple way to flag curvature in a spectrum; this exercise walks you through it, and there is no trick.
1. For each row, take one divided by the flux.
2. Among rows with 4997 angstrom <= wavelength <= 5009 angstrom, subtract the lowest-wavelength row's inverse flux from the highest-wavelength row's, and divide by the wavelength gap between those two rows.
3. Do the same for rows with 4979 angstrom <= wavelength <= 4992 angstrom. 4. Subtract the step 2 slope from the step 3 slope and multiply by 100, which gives 3.9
